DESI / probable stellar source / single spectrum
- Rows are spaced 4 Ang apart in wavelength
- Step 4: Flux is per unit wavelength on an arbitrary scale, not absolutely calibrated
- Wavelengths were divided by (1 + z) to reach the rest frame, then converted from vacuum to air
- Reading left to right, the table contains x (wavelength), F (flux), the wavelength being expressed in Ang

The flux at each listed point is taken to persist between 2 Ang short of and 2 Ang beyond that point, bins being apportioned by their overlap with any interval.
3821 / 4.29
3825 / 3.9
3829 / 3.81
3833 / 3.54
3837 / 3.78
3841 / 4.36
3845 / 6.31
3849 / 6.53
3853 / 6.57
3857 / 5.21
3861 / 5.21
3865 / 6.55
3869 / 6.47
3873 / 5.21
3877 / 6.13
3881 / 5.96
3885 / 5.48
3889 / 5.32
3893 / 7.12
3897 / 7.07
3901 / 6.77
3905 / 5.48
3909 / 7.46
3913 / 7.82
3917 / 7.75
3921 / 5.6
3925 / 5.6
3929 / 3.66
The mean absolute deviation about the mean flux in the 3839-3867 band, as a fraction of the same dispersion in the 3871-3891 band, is 2.3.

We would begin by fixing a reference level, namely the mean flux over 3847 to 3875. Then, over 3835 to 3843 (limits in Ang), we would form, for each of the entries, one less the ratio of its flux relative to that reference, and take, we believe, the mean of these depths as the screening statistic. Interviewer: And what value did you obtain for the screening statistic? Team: 0.3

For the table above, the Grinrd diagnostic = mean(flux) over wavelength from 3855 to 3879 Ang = 5.80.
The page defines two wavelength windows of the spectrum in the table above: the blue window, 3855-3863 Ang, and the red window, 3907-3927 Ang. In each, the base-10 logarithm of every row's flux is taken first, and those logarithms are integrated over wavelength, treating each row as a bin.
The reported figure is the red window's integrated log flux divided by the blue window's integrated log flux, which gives 2.9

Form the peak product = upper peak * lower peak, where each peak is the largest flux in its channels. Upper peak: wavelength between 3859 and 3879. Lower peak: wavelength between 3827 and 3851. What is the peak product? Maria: 42.8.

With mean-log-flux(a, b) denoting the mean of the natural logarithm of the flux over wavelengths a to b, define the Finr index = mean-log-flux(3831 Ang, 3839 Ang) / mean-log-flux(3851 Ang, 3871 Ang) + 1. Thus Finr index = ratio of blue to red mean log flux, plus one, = 1.73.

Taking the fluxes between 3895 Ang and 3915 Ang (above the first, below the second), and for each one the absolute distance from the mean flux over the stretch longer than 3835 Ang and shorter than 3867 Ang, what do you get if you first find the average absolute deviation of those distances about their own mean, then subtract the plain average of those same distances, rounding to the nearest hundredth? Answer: -0.79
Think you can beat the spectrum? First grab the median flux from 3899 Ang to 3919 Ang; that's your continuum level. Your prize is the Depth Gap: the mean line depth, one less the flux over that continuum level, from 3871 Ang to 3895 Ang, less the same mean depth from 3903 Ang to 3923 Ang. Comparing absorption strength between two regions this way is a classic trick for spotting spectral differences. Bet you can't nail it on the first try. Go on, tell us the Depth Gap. 0.13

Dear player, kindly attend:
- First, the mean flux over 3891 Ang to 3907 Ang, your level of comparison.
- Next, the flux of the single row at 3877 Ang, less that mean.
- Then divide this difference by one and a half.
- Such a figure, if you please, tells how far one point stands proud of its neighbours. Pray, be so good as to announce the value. -0.3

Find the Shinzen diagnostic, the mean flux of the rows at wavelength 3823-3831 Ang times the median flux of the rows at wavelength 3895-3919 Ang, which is 28.0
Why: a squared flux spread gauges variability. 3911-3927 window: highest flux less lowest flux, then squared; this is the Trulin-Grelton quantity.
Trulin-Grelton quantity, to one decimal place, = 4.9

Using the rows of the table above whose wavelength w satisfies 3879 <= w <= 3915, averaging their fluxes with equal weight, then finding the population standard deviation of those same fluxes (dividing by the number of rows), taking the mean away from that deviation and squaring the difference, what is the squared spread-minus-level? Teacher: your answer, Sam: 31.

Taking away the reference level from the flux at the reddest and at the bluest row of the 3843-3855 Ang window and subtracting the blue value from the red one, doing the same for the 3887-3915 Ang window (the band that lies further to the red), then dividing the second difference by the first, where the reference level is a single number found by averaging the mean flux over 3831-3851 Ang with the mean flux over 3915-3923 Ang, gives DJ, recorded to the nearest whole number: 10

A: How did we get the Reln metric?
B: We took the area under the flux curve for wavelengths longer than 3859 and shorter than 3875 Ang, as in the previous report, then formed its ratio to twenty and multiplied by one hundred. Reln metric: 469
